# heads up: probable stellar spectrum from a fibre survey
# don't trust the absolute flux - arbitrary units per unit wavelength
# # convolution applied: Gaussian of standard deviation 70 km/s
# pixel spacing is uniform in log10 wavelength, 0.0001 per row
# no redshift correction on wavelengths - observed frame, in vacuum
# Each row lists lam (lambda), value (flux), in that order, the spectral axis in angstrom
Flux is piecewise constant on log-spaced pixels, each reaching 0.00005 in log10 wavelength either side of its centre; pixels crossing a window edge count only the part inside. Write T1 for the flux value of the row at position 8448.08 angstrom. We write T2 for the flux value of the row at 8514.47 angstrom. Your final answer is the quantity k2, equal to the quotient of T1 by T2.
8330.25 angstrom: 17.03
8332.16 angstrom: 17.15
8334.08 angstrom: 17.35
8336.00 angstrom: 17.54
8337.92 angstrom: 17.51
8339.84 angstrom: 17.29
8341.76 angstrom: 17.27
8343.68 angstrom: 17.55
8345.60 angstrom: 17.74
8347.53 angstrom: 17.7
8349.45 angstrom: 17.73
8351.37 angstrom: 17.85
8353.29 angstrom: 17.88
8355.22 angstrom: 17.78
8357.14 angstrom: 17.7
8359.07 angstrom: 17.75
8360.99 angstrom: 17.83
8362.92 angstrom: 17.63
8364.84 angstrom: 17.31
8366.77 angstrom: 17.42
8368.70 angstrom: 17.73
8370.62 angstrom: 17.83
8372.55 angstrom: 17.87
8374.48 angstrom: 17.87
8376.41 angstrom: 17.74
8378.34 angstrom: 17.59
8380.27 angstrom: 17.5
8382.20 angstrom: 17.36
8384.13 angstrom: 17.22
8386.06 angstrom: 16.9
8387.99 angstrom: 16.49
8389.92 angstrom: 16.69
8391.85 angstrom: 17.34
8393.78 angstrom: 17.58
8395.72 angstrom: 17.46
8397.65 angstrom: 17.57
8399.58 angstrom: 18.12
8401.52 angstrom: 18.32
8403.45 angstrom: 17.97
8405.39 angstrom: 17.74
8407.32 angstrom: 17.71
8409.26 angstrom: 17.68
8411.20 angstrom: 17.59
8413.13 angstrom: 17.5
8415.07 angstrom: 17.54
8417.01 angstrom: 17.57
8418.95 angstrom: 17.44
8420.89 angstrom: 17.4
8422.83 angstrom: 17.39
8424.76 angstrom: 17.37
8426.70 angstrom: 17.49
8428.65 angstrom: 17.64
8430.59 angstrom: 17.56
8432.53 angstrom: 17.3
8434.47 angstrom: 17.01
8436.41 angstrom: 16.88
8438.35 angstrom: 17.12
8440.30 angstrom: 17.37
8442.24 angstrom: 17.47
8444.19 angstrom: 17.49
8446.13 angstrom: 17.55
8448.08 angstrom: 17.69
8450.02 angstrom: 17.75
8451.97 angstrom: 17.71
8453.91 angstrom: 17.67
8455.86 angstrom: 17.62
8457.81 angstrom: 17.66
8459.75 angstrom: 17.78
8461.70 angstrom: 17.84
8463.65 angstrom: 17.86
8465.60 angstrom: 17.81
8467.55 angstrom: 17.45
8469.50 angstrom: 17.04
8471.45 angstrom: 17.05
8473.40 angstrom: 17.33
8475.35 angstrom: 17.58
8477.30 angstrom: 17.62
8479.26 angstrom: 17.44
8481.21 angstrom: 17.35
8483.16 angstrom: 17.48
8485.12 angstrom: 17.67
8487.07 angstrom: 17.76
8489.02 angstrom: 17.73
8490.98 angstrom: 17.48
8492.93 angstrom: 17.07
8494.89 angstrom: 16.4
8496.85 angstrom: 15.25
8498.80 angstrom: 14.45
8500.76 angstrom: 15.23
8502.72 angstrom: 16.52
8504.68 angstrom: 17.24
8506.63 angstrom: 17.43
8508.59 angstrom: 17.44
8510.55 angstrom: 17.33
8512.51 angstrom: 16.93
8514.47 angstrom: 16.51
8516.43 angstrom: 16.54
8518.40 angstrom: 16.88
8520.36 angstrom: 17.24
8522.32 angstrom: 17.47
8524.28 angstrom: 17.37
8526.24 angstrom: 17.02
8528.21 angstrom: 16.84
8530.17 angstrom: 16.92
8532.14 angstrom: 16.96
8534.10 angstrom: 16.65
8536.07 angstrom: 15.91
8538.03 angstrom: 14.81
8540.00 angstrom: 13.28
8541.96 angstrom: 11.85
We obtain 1.07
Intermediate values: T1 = 17.69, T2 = 16.51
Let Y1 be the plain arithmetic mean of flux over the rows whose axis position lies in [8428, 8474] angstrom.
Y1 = 17.5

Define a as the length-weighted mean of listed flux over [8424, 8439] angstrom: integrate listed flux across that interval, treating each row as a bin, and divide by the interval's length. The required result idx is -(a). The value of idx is -17.3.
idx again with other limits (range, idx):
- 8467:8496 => -17.4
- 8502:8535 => -17.0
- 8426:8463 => -17.5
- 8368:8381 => -17.7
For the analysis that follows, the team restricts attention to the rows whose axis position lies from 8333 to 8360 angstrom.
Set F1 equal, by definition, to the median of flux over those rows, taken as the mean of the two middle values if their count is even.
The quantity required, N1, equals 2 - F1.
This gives -15.70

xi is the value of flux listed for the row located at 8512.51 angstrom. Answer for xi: 16.93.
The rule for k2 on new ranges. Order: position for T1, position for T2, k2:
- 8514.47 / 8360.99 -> 0.93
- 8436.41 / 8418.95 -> 0.97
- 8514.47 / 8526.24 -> 0.97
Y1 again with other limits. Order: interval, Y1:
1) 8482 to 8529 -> 16.9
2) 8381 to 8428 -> 17.5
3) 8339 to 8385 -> 17.6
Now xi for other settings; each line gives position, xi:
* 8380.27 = 17.5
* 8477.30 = 17.62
